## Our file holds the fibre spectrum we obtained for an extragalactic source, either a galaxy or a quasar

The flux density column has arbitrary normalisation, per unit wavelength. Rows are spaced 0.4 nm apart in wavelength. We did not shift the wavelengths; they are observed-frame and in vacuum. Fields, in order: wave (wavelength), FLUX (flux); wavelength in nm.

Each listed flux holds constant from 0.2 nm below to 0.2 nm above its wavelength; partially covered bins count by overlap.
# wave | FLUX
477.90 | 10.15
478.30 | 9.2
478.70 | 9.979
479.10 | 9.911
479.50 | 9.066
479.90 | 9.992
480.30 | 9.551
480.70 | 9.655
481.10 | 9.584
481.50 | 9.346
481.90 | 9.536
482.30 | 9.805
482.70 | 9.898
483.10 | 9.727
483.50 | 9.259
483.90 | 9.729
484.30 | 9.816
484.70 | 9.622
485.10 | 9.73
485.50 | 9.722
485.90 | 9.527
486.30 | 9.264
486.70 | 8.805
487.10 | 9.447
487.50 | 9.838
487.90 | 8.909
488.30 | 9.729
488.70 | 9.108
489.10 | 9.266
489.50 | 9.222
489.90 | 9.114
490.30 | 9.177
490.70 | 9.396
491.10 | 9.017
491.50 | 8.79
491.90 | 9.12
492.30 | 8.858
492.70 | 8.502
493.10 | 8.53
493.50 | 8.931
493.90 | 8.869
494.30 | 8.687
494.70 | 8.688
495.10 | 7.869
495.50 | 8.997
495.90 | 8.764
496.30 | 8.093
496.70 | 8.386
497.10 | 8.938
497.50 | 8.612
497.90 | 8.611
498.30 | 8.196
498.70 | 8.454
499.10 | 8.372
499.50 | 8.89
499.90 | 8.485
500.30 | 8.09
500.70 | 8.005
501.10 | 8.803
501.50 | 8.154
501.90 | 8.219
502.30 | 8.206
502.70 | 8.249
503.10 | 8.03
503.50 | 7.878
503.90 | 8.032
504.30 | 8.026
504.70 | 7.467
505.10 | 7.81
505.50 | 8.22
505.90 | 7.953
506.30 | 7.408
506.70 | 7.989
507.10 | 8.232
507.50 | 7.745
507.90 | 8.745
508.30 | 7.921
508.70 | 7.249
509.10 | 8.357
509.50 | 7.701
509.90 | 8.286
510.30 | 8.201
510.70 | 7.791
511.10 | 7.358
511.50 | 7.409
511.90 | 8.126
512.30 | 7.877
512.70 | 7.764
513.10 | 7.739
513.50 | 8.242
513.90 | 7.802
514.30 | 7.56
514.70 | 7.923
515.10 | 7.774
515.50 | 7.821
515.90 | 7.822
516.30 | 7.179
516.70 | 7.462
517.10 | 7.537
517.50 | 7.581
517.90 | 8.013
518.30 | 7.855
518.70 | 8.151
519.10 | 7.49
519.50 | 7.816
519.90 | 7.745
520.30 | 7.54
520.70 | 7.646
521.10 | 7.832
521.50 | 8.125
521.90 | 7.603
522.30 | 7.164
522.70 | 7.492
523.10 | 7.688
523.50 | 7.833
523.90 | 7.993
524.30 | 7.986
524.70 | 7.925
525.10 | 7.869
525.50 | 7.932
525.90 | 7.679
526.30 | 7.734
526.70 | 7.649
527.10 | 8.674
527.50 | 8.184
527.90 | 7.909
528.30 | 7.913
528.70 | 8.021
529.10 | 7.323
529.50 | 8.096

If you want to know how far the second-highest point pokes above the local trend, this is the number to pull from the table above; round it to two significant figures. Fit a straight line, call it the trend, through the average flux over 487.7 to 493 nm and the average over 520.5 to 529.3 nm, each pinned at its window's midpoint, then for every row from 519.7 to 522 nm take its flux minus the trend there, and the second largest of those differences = -0.13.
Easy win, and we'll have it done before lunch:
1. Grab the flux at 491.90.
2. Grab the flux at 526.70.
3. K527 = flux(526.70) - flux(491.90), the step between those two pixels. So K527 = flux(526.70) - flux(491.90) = -1.5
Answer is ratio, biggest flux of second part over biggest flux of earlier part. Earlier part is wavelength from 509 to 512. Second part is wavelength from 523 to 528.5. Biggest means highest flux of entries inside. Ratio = 1.04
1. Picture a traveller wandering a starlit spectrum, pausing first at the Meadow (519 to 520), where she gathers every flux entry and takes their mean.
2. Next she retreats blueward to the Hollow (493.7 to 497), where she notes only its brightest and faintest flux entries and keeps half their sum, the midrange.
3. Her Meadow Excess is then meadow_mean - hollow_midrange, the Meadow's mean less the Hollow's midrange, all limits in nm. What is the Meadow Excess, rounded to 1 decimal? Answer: -0.7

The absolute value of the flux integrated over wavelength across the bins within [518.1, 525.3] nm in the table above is 56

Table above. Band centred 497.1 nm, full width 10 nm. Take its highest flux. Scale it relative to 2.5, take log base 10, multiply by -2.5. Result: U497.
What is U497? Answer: -1.39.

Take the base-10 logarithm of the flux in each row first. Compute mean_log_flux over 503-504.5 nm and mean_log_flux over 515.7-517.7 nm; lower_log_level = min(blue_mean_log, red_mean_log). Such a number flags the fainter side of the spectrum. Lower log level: 0.876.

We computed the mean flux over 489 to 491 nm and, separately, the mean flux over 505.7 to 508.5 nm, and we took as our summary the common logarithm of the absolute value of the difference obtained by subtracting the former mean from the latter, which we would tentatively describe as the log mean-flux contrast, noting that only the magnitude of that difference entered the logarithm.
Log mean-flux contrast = 0.09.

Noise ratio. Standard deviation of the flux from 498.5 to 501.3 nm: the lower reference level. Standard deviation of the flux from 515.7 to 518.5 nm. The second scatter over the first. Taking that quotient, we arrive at 0.85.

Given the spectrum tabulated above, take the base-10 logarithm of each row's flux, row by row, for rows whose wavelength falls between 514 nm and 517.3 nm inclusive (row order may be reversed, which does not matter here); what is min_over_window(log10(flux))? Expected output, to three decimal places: 0.856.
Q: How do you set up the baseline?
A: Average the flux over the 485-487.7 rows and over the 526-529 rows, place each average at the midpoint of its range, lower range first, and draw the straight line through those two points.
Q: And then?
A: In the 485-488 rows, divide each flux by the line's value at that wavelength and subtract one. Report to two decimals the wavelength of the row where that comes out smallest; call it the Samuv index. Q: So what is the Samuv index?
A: 486.70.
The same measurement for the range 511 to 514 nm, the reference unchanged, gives 511.10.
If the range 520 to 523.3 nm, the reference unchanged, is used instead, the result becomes 522.30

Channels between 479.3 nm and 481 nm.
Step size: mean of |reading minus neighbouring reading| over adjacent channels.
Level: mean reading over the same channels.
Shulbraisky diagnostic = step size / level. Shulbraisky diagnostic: 0.051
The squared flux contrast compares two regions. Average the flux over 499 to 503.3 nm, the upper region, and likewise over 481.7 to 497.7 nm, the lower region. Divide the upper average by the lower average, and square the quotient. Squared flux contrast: 0.83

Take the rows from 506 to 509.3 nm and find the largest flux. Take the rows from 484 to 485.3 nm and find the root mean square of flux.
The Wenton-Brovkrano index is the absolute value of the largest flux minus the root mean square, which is 1.0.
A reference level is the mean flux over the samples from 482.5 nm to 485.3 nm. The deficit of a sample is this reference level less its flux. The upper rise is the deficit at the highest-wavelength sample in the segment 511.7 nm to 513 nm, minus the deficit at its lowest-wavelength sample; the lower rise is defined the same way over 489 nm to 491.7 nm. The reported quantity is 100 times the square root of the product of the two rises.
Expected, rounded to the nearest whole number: 42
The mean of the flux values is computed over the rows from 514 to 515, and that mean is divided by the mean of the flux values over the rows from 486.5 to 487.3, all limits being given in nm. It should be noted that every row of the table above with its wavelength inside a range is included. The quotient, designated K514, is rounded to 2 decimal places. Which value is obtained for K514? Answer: 0.85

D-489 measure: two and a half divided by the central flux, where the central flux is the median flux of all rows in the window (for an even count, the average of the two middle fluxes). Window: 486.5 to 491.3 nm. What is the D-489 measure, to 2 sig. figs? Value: 0.27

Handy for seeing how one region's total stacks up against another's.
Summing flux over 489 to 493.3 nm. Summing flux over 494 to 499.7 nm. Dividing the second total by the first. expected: 1.2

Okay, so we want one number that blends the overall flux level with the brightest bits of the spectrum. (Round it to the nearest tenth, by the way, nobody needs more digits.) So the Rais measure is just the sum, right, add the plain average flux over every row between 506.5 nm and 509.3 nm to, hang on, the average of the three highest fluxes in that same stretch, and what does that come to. 16.5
